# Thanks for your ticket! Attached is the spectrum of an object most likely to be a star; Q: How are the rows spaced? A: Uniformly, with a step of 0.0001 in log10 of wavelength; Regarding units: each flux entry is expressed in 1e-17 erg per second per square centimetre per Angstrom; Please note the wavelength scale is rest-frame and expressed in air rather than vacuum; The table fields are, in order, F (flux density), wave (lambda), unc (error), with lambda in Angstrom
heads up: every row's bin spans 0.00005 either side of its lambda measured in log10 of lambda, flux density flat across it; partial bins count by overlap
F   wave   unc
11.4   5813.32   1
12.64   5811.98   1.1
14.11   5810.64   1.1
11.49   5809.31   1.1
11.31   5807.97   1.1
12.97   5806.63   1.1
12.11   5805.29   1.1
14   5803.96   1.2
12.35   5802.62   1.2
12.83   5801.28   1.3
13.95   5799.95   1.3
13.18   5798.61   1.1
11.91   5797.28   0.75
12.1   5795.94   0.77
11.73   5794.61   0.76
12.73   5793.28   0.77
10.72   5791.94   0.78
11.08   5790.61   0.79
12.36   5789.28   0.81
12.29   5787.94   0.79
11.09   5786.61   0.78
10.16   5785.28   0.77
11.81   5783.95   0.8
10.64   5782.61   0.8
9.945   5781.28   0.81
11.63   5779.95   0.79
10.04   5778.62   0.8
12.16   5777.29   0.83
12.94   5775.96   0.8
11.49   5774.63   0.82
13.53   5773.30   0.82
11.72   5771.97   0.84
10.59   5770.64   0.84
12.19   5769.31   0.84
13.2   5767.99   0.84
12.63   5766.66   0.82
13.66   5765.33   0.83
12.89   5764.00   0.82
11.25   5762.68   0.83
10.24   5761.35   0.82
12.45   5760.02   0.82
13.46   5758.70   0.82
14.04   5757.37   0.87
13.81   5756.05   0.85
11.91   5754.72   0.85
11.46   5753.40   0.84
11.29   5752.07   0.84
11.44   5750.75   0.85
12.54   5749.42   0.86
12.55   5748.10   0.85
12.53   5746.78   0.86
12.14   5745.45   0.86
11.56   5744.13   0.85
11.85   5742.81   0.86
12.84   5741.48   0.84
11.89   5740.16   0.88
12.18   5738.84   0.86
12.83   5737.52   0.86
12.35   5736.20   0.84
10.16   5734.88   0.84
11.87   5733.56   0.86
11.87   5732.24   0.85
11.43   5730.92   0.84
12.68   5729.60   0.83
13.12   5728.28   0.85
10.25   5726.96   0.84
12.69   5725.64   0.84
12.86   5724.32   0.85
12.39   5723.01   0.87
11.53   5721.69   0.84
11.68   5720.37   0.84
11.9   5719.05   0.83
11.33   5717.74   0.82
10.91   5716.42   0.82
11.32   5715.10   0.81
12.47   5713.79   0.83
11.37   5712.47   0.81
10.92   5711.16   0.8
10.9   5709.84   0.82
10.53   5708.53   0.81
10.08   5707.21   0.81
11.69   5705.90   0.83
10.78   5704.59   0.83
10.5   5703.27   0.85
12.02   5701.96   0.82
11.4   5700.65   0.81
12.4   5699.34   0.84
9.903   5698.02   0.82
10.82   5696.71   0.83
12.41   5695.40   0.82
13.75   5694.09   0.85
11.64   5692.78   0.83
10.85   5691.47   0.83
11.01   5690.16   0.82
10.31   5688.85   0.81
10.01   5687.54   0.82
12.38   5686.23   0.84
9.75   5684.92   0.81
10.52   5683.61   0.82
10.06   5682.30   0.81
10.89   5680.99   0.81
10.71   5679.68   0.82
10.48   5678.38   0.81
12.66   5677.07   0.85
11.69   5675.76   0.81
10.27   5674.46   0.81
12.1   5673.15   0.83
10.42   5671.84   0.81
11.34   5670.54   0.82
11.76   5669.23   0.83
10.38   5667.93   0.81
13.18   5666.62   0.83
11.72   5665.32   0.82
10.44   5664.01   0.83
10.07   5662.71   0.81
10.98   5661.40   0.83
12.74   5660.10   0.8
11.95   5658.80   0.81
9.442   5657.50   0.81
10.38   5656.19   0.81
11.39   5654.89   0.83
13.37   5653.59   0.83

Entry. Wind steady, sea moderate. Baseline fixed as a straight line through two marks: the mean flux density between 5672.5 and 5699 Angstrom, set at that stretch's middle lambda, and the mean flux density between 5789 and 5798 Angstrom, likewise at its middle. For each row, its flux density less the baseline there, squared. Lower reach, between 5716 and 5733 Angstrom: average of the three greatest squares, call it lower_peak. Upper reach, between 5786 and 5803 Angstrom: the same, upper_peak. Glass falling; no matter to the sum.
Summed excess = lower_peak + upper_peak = 4.8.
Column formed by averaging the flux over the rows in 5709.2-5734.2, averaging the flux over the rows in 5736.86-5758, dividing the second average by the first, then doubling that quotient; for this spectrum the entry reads 2.09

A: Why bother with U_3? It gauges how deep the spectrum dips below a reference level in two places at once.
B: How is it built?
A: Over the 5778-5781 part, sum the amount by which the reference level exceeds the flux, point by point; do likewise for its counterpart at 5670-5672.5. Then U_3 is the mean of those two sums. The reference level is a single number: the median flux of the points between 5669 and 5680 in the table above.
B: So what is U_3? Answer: 1.0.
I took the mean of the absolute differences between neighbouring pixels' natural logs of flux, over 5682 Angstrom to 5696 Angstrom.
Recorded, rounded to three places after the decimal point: 0.102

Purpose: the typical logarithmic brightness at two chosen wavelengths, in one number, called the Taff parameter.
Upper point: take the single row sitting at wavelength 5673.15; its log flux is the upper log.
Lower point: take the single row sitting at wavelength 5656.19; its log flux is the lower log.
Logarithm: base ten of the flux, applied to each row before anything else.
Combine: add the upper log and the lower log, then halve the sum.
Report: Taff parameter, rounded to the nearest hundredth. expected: 1.05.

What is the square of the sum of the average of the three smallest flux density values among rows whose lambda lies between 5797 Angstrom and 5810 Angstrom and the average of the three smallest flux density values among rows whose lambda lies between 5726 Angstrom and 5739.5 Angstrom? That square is 492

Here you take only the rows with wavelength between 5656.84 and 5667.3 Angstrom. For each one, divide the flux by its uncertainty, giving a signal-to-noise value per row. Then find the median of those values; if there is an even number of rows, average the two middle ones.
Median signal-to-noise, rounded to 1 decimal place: 13.8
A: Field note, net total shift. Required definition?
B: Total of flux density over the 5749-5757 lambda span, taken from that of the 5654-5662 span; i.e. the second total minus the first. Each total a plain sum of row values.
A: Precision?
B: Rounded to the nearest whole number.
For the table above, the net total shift -6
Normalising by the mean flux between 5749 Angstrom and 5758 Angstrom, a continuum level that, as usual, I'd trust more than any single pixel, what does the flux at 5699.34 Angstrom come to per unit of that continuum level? 1.00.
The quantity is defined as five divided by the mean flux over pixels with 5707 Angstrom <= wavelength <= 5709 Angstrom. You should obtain 0.49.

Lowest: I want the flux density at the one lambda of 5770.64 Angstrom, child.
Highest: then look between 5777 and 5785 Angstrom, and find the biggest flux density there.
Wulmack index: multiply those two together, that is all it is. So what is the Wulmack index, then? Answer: 129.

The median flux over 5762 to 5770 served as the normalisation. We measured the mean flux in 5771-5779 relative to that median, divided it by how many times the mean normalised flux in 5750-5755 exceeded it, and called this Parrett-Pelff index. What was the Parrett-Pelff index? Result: 0.98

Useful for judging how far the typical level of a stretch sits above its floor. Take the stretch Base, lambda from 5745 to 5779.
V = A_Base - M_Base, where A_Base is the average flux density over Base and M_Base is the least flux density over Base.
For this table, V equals 2.2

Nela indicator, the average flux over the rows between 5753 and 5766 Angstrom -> 12.5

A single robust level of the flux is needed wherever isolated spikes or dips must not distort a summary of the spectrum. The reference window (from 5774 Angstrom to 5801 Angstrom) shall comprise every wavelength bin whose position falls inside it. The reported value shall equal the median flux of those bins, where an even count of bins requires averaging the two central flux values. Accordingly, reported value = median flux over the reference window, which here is 11.8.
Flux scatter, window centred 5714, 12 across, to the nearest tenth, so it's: 0.6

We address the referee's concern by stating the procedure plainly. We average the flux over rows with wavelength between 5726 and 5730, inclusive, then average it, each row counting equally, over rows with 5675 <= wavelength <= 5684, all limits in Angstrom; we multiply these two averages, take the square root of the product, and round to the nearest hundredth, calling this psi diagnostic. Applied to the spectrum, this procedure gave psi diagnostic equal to 11.50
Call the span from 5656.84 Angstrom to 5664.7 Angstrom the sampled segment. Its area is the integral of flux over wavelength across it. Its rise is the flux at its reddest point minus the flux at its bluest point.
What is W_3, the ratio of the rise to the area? 0.012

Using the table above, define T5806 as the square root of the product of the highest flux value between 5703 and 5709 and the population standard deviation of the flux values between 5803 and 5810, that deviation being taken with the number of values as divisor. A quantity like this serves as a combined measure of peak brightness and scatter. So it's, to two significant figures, 3.4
